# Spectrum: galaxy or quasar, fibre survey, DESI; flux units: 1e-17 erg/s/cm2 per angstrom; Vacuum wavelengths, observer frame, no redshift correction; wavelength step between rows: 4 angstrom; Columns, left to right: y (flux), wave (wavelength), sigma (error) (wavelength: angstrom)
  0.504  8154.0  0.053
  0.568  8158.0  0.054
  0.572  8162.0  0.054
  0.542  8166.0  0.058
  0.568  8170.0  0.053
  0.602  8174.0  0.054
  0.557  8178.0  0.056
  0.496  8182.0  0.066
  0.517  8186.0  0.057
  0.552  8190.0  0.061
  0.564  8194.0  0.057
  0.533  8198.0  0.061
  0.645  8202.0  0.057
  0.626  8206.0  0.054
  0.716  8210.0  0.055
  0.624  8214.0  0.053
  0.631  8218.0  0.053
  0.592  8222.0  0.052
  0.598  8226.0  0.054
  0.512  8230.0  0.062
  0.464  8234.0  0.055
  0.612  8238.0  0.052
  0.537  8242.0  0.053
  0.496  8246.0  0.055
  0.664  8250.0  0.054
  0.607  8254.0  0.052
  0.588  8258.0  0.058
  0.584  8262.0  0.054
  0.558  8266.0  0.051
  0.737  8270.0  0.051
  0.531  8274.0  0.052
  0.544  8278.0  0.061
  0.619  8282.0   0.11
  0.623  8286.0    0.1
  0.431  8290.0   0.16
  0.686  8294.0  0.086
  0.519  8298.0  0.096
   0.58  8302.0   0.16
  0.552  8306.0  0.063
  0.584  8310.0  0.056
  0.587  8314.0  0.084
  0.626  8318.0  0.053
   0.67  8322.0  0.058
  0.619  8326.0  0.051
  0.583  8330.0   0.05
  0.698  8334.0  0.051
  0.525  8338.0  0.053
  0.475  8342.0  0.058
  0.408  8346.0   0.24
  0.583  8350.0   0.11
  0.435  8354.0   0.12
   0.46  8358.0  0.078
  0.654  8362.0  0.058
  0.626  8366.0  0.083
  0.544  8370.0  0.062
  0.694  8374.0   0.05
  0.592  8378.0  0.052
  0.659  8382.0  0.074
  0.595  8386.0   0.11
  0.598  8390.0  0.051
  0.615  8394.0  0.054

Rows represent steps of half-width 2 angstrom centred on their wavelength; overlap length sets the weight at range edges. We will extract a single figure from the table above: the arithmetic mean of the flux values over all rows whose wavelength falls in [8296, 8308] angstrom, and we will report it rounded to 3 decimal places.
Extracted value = 0.550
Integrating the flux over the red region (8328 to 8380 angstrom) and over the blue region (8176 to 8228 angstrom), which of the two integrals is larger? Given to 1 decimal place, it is 30.6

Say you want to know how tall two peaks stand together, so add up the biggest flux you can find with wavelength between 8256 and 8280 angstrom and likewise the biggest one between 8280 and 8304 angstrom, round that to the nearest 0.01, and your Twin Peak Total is 1.42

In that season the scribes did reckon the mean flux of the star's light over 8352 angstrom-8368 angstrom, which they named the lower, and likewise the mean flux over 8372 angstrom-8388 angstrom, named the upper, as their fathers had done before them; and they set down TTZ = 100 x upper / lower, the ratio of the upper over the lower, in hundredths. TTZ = 117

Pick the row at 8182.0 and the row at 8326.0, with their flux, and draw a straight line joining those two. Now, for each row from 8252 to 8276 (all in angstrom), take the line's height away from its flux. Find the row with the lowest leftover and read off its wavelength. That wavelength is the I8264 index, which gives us 8274.0 angstrom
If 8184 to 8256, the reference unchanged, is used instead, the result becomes 8234.0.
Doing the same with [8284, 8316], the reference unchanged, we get 8290.0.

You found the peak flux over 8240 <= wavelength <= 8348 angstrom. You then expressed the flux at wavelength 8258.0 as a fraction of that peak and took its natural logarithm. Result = -0.23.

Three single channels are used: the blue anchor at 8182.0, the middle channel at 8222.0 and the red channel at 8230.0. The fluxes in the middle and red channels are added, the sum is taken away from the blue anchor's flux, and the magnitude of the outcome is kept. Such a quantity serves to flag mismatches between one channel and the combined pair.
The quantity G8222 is 0.61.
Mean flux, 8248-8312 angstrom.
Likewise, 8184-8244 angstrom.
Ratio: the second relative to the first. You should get 0.99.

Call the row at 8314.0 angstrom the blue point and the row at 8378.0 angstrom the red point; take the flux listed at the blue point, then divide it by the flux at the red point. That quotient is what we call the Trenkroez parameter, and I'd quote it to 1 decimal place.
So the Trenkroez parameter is 1.0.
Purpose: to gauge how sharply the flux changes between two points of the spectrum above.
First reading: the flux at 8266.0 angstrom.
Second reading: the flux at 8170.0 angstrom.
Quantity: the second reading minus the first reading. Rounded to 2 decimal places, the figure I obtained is 0.01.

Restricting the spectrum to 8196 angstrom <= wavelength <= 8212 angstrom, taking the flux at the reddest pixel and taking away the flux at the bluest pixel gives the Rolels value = 0.18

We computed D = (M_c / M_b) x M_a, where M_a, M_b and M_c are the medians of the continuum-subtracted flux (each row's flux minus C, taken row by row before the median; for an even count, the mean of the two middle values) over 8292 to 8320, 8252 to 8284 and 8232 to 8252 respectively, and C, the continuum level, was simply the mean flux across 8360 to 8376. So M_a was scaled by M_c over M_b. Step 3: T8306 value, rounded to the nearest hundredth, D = -0.10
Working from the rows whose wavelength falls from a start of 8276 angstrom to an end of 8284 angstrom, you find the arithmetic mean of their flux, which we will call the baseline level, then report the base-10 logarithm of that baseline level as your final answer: -0.24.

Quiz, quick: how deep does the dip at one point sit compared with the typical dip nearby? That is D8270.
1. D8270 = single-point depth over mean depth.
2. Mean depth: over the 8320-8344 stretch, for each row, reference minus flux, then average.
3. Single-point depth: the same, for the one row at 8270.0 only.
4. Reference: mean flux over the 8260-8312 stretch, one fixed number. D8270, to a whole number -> 11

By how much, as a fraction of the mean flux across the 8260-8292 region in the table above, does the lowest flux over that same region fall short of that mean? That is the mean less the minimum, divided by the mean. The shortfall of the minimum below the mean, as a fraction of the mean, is 0.25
